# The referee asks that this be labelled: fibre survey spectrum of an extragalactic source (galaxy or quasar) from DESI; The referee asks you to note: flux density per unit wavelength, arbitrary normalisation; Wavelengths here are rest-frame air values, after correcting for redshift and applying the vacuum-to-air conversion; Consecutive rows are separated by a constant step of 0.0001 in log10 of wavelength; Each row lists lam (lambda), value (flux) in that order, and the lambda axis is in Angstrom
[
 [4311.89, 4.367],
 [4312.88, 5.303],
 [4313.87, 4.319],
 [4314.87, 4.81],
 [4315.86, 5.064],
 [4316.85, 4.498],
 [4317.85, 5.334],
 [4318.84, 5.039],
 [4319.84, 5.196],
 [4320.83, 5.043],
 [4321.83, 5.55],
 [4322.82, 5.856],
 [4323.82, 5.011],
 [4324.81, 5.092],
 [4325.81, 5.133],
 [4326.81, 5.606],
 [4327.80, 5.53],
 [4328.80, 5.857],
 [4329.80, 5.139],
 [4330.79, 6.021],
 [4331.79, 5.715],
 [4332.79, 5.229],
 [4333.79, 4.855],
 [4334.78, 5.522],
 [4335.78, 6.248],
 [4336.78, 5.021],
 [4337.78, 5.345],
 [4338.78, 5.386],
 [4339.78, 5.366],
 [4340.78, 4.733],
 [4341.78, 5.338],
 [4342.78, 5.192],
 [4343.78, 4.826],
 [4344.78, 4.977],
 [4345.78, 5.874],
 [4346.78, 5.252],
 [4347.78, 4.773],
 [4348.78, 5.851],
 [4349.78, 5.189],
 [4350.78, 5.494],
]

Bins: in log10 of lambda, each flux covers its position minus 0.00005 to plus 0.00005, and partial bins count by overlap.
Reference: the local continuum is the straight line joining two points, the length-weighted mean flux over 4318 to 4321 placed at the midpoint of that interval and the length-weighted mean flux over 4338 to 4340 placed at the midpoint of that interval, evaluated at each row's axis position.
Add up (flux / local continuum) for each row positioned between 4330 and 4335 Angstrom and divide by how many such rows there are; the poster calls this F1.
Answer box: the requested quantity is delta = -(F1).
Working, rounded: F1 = 1.03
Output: -1.03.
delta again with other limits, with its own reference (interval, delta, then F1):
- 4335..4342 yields -1.00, 1.00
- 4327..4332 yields -1.08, 1.08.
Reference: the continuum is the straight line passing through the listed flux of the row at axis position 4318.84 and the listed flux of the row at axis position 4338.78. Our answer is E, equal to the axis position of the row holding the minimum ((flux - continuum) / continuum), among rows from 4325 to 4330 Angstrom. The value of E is 4329.80 Angstrom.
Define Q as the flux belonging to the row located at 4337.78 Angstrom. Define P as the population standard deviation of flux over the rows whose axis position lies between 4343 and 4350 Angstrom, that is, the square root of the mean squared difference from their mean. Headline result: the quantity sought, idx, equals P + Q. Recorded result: 5.77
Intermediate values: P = 0.42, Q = 5.345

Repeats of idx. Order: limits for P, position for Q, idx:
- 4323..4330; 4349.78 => 5.49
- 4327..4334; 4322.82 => 6.25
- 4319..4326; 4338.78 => 5.68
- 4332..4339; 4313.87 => 4.73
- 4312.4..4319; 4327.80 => 5.89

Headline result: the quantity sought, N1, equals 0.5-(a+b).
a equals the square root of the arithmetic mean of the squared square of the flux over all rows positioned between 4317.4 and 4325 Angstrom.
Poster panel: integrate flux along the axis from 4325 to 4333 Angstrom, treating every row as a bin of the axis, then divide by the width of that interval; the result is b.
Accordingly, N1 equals -33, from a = 28.0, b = 5.52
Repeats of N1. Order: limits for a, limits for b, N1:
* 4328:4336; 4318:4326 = -36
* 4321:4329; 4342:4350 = -35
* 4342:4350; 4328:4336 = -33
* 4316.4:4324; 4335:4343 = -32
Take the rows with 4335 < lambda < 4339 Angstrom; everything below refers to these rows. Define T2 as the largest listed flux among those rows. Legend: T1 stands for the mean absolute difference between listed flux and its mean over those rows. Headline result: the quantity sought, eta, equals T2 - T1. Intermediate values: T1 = 0.37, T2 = 6.248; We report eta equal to 5.87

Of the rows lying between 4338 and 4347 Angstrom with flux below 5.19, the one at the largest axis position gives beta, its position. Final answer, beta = 4344.78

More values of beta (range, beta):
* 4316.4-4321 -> 4320.83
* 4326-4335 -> 4333.79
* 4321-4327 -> 4325.81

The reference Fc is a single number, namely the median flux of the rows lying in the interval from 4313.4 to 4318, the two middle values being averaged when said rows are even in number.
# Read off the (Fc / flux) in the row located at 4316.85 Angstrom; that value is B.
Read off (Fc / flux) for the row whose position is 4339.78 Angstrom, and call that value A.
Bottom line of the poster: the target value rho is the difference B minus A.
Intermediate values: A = 0.90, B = 1.07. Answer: 0.17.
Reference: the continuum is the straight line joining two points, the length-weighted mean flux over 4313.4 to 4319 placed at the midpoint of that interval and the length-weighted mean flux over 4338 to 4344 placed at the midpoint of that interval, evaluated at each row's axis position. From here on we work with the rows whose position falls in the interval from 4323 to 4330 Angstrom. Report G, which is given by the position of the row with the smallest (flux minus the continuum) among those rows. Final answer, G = 4323.82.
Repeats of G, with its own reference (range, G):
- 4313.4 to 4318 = 4313.87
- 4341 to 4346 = 4343.78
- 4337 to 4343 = 4340.78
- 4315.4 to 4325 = 4316.85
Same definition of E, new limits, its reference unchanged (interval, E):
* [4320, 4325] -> 4323.82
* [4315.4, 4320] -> 4316.85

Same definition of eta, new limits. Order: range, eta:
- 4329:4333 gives 5.68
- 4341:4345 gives 5.16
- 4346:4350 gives 5.56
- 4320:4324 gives 5.52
